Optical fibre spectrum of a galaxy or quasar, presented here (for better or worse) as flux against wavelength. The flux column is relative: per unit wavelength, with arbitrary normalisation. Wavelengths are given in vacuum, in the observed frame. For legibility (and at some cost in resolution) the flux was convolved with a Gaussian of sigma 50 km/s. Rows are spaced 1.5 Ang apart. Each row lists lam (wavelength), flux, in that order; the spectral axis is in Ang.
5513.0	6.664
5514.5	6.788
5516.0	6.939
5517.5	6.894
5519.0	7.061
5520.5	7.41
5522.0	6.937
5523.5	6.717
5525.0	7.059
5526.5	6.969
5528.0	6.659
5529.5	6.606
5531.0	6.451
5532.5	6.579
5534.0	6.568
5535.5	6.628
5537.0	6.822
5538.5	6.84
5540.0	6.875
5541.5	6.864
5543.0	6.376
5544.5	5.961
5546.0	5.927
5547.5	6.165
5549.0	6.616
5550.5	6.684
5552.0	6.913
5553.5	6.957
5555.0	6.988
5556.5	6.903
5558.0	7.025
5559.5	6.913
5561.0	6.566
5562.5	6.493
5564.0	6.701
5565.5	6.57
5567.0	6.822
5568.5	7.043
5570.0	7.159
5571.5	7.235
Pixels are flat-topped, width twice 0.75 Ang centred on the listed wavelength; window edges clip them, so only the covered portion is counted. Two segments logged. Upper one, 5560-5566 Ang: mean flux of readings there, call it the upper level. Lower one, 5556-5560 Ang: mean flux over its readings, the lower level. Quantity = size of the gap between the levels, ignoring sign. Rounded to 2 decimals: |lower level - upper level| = 0.36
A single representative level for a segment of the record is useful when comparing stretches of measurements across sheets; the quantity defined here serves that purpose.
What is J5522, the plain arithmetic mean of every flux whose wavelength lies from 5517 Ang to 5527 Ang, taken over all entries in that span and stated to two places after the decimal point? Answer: 7.01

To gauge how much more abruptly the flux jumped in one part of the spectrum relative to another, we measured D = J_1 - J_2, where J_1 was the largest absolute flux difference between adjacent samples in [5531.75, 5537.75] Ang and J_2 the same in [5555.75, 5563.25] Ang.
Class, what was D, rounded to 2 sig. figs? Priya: -0.15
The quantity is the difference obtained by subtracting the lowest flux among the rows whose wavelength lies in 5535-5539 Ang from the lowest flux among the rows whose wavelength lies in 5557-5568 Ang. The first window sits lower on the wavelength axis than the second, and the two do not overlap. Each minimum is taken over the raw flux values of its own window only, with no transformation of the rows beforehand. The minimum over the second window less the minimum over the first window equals -0.1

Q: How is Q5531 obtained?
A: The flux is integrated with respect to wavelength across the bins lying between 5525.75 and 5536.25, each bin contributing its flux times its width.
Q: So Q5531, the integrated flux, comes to 70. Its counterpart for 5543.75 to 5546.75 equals 18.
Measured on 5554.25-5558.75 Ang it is 31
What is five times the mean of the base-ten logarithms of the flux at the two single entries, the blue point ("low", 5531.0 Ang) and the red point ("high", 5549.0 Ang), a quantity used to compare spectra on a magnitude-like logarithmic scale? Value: 4.08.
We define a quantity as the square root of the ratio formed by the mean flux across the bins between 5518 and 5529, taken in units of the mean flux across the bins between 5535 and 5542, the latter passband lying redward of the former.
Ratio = 1.01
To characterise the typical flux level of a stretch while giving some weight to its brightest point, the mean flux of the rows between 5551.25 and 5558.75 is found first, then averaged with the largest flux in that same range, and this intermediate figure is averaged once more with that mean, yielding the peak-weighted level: 6.97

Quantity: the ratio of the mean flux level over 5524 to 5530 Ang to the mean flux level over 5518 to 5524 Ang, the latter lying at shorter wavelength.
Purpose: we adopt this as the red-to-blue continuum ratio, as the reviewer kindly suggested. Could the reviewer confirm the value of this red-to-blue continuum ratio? 0.970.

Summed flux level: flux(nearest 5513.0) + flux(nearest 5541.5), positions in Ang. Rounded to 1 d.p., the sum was 13.5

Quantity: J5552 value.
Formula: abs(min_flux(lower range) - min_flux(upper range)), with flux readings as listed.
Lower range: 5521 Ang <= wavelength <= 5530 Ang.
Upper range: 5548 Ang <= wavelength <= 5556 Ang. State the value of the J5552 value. 0.0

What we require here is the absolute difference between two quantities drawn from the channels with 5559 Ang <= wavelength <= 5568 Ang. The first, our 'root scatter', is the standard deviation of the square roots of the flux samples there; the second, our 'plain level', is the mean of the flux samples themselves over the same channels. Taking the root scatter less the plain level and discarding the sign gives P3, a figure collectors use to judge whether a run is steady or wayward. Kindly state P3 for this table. 6.65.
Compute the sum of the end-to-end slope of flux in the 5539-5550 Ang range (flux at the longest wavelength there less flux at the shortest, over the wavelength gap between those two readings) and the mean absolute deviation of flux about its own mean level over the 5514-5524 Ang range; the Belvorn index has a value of 0.13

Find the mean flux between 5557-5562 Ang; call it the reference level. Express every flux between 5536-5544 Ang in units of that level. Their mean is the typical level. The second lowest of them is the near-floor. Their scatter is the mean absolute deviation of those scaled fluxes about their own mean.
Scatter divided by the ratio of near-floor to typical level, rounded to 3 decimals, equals 0.022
